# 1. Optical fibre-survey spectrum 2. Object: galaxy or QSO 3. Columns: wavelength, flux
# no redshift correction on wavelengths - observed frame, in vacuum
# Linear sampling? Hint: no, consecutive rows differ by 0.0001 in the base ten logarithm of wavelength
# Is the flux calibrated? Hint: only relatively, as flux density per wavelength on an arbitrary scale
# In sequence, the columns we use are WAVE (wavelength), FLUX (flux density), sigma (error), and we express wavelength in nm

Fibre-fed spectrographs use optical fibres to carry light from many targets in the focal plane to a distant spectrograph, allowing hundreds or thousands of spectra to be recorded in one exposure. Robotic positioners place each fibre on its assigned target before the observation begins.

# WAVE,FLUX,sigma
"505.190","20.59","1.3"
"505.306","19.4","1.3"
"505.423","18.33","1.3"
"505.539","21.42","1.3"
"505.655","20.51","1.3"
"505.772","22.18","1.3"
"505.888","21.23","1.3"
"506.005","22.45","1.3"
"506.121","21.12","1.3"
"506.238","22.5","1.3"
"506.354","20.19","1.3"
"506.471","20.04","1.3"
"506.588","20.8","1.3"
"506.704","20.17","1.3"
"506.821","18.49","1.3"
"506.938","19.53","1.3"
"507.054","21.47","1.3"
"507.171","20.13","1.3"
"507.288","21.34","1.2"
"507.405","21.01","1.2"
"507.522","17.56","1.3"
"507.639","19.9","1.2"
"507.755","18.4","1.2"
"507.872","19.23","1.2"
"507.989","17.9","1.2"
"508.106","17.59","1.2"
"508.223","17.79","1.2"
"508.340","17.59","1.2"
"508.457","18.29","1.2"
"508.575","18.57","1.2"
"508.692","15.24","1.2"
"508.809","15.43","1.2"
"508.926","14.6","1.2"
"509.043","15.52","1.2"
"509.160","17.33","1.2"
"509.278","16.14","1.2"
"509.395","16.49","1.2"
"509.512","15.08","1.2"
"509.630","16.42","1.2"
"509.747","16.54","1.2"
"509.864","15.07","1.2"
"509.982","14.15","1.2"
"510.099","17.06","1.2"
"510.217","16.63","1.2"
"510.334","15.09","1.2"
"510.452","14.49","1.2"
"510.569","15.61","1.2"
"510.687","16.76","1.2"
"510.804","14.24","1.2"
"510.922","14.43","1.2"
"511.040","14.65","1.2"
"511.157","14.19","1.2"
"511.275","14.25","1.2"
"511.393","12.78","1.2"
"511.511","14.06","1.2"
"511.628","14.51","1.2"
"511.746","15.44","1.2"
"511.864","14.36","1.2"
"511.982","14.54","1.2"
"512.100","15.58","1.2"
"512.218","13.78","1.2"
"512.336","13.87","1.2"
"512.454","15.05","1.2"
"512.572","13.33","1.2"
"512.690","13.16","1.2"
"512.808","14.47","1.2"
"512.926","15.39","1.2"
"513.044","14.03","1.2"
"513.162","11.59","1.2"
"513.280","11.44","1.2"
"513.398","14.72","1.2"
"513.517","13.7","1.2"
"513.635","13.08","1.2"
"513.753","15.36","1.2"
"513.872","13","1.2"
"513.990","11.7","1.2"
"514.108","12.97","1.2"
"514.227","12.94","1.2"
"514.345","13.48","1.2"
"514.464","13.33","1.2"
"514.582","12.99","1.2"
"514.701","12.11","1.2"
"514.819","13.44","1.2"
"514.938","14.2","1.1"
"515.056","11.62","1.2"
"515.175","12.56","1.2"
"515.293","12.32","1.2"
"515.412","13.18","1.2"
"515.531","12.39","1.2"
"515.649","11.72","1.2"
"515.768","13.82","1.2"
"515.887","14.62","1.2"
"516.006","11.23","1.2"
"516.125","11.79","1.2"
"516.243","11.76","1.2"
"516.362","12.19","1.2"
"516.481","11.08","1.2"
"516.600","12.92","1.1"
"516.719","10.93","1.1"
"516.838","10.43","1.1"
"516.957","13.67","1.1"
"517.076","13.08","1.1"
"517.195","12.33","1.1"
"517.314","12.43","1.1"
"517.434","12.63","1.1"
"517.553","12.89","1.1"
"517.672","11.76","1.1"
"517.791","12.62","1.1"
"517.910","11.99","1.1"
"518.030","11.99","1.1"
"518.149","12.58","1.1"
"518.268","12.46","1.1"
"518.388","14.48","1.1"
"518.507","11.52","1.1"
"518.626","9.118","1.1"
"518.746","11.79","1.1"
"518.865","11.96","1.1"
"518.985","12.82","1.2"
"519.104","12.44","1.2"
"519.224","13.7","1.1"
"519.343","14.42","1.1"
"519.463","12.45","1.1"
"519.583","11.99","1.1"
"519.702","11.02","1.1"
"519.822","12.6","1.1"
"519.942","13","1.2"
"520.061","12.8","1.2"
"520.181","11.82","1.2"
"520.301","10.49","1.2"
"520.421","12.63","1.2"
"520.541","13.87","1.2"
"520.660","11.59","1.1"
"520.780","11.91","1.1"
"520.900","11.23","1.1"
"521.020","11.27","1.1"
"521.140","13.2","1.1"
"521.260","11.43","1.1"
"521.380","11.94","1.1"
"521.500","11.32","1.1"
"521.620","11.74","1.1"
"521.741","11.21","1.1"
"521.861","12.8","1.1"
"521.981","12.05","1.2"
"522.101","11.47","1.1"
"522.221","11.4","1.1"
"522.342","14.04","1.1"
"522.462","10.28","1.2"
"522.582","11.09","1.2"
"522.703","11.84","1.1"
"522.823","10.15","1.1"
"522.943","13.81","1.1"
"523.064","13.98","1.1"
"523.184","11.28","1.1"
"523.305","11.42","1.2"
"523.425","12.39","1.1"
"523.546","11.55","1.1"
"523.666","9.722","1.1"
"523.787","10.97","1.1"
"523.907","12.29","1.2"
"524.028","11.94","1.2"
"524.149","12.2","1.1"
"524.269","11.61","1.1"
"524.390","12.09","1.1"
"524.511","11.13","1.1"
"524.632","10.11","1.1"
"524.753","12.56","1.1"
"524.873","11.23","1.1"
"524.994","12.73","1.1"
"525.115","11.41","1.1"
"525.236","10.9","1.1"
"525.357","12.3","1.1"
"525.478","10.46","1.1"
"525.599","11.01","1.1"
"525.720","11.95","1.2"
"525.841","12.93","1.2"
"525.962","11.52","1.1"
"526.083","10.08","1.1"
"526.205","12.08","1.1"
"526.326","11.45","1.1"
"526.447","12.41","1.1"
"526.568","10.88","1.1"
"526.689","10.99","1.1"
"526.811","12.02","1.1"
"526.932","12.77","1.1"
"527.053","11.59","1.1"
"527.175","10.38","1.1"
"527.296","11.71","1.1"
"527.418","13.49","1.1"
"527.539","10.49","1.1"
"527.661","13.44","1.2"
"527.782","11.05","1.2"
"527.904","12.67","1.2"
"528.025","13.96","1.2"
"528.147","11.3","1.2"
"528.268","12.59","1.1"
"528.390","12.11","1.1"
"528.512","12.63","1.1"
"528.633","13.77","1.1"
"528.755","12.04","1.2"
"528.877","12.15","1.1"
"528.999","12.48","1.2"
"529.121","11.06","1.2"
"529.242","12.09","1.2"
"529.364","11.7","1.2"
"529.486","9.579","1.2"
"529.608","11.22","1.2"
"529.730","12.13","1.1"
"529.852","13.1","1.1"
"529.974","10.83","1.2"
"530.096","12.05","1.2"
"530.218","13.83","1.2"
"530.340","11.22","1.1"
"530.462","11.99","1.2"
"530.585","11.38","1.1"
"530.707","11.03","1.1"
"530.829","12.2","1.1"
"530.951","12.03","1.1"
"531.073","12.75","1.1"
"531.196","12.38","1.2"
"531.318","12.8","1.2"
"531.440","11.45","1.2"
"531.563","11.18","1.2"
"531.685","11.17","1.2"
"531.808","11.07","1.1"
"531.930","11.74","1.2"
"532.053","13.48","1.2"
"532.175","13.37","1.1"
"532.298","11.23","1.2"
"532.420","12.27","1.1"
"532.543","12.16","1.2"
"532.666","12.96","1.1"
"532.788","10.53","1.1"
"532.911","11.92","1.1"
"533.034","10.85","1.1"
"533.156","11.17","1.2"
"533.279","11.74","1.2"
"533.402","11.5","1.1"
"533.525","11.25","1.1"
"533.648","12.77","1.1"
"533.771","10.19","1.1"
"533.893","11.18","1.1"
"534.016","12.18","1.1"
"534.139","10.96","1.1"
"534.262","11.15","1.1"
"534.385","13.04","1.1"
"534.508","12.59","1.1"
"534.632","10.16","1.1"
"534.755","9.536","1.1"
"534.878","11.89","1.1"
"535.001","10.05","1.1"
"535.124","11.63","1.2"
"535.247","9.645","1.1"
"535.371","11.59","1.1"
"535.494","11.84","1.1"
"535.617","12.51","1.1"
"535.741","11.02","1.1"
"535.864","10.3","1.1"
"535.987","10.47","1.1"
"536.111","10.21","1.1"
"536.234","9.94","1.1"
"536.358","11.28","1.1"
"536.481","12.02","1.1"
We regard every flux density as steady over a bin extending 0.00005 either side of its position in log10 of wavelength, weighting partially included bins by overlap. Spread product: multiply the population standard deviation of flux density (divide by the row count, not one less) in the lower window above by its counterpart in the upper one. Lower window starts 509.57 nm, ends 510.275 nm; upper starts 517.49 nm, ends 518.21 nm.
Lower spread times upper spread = 0.42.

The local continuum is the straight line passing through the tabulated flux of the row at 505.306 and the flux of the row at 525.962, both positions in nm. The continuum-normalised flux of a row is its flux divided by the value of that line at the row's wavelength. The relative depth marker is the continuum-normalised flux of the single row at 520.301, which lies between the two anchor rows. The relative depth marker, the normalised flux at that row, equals 0.77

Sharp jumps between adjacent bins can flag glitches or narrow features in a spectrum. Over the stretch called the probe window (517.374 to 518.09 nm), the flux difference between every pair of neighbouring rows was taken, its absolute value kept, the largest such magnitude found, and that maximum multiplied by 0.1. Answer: 0.11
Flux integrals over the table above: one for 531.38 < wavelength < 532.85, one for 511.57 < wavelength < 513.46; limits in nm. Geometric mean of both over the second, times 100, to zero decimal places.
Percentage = 81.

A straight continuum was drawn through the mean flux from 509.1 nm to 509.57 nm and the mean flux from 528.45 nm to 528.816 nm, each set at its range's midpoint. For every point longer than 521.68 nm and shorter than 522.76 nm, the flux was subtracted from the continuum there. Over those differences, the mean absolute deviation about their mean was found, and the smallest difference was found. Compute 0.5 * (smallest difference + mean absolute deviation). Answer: 0.3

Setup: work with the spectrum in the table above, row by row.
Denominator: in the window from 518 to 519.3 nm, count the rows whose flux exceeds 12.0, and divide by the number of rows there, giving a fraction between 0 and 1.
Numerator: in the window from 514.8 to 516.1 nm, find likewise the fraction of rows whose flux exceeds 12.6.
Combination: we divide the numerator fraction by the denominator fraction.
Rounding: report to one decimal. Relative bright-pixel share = 0.8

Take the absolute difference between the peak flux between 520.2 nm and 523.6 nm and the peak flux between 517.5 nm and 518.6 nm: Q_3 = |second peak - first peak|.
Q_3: 0.4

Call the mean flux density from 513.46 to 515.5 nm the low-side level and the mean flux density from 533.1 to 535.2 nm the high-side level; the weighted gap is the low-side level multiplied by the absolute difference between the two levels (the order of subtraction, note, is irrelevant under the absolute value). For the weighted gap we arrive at 22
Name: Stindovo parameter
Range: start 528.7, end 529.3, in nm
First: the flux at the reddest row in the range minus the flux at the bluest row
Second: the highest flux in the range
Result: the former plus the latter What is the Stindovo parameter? 12.5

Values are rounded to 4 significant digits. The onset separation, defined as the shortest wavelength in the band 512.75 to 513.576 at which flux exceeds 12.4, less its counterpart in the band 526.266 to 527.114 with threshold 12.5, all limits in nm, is -14.12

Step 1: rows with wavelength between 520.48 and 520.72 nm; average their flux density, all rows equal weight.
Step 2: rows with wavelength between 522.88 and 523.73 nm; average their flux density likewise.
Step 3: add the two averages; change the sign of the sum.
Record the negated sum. -24.8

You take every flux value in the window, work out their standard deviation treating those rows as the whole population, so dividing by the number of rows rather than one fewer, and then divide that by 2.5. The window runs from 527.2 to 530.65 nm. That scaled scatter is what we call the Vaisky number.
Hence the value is 0.42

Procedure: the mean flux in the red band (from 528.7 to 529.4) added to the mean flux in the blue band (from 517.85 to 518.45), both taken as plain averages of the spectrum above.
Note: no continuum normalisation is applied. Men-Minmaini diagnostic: 24.6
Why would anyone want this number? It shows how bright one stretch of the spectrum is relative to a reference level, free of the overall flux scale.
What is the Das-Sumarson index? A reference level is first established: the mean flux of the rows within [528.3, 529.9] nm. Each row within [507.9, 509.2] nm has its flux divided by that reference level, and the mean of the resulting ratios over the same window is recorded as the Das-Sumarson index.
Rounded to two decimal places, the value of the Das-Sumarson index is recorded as 1.41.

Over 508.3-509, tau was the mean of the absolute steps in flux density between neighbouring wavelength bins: 1.07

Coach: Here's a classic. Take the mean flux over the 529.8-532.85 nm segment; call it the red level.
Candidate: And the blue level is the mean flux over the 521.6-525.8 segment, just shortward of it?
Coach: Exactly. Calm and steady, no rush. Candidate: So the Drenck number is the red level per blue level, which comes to 1.03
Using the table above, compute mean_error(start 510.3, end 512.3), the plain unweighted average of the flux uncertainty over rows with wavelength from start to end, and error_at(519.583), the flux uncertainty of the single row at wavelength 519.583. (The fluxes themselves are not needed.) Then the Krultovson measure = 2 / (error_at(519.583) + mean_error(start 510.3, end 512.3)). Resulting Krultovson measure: 0.870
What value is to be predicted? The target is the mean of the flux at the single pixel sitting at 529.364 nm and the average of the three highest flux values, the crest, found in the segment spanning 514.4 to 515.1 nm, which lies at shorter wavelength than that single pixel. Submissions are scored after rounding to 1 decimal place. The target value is 12.7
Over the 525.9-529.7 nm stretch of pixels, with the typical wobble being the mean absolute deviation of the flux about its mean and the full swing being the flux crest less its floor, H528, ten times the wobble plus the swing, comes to 12.7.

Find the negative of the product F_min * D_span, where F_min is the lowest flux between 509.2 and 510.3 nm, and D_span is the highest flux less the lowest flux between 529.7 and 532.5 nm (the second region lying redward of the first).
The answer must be -42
